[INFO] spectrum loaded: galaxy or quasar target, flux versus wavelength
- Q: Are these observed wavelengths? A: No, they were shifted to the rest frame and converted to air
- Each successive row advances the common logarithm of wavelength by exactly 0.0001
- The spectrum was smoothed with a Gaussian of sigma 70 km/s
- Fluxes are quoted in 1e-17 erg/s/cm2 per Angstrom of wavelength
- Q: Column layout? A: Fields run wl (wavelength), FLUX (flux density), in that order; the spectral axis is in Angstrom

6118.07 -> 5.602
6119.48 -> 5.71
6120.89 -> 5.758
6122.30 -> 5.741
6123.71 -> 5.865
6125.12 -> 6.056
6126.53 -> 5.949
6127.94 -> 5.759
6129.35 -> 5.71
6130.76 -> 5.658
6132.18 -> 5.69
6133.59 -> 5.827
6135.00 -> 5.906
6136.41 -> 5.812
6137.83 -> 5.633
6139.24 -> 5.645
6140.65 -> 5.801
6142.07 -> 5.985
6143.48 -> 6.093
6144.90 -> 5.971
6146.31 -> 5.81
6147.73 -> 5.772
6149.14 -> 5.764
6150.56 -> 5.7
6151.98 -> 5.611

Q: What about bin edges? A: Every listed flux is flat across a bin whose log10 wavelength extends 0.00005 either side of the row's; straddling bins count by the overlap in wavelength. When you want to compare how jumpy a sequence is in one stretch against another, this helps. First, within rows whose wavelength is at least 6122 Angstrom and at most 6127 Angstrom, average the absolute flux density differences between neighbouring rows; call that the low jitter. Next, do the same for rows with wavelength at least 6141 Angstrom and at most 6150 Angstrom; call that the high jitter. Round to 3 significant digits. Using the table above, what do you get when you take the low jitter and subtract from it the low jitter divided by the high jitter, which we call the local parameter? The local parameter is -1.47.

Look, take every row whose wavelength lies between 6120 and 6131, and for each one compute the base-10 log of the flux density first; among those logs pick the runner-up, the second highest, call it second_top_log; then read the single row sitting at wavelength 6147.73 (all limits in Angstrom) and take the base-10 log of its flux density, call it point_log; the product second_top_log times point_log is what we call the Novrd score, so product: 0.590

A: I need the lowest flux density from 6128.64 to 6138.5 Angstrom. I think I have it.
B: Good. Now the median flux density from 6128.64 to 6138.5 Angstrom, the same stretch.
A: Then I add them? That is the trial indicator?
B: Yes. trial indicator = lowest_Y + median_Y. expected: 11.3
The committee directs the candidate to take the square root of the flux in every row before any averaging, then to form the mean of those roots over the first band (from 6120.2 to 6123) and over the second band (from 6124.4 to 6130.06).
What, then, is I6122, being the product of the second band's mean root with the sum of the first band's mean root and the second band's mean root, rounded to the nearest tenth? 11.7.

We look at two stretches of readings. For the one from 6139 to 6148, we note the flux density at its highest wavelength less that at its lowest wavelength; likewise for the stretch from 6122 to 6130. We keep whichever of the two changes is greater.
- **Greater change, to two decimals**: 0.13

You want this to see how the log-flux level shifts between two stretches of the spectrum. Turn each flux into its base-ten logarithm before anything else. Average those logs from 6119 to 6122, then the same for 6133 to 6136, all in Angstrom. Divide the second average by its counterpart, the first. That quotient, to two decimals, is 1.01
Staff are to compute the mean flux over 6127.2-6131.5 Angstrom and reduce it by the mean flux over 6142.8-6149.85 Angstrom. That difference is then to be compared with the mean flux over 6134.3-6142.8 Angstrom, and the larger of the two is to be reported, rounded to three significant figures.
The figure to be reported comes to 5.80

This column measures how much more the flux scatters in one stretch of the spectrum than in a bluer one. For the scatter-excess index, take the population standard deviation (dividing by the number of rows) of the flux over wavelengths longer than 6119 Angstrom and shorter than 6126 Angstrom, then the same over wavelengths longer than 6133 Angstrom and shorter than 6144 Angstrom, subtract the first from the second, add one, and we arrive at 1.02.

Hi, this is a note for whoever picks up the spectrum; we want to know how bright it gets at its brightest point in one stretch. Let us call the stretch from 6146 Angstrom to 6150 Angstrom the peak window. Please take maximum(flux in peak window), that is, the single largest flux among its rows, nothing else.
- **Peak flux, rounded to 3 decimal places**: 5.810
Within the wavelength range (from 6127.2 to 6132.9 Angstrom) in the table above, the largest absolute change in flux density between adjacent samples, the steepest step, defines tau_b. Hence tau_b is 0.052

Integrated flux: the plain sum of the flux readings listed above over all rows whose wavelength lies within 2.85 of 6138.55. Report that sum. 22.9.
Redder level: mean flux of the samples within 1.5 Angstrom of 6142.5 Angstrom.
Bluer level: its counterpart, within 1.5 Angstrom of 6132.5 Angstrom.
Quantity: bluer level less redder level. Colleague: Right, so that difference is -0.28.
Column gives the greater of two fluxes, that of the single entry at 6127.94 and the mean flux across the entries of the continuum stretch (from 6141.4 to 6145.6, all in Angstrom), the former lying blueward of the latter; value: 6.02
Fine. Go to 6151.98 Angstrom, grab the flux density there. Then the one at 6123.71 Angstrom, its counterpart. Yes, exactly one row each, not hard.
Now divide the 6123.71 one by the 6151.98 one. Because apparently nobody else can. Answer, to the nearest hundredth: 1.05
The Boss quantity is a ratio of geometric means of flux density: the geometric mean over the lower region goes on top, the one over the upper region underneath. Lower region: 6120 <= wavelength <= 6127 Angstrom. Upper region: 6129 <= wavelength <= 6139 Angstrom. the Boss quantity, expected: 1.022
